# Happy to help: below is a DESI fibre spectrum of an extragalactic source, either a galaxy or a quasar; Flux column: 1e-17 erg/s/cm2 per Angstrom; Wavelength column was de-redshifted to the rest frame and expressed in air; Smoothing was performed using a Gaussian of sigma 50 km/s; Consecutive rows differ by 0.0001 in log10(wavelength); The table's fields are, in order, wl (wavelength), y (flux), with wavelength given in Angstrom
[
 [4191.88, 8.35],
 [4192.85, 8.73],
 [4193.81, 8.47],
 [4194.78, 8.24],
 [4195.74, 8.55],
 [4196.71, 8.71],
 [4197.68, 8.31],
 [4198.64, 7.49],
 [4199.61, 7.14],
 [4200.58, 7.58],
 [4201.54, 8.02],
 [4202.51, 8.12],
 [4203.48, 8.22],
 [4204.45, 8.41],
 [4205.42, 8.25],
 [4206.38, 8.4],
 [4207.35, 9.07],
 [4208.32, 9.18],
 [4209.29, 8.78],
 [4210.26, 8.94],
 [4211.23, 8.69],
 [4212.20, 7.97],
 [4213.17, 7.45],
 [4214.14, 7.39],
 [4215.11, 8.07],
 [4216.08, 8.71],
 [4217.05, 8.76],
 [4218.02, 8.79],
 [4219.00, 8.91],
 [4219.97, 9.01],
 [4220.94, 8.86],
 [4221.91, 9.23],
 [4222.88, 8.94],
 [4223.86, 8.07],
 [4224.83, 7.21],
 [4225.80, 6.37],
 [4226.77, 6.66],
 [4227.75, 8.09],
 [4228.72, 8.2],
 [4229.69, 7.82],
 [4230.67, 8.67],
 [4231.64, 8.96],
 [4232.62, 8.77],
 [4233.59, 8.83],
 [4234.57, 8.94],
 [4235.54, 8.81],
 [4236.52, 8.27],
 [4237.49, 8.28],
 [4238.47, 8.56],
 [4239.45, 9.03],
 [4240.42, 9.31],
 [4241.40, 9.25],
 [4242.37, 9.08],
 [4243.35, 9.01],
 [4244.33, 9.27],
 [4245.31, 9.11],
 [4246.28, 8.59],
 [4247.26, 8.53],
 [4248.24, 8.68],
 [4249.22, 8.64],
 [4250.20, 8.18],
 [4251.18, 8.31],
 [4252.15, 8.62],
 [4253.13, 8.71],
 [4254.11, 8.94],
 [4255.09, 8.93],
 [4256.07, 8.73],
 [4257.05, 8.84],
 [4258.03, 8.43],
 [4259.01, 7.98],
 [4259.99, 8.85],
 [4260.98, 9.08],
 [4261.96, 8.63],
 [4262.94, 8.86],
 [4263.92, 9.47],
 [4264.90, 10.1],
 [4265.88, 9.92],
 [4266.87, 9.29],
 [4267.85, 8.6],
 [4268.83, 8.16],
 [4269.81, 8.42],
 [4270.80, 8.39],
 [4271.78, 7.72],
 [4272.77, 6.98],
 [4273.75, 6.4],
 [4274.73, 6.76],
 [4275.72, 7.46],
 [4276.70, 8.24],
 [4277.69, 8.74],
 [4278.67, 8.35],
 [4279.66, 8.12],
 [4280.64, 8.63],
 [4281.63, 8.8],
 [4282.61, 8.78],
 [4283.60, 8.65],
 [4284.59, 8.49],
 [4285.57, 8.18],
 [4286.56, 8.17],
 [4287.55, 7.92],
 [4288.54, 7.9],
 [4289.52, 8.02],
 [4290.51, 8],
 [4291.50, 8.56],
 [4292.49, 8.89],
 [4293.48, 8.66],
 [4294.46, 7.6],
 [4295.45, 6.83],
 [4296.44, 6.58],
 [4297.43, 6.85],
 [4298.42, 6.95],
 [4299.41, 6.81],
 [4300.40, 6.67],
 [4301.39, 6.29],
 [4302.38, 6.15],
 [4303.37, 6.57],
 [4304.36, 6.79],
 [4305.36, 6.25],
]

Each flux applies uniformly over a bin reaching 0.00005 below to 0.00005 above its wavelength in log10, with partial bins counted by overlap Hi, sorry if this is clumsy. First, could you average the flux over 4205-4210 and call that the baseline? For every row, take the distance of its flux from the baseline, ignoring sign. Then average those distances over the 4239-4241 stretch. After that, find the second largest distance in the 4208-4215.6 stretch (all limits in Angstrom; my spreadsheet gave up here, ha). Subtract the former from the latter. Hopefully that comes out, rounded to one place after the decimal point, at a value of 0.9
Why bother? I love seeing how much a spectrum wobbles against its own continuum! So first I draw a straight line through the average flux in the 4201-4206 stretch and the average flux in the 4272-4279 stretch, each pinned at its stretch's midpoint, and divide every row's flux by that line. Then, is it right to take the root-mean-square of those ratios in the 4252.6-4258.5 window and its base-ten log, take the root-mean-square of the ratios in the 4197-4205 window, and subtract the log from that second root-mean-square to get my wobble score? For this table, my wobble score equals 0.91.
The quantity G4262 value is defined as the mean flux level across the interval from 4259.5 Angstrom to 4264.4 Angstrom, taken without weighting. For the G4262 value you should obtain 9.0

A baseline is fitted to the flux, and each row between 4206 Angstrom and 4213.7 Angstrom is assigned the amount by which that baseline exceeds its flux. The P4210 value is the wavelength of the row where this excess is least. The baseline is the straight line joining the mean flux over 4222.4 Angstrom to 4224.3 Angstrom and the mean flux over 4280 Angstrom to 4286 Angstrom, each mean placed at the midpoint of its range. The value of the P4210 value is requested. 4208.32 Angstrom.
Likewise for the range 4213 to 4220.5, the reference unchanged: 4219.97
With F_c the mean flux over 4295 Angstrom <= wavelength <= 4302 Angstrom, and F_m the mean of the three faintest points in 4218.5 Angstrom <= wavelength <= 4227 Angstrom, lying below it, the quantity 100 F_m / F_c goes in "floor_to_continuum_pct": 101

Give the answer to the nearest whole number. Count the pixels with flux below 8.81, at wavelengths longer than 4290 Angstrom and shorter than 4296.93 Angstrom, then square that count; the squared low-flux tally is 36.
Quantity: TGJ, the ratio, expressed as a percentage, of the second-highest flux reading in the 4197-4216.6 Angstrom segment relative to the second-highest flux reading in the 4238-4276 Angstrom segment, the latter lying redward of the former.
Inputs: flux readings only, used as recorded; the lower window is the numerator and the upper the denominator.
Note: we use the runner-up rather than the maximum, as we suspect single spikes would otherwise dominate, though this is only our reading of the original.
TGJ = 91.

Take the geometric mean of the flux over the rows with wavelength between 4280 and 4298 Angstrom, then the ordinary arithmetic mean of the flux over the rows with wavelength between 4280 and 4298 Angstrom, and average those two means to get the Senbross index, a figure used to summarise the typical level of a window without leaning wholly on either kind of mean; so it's 8.07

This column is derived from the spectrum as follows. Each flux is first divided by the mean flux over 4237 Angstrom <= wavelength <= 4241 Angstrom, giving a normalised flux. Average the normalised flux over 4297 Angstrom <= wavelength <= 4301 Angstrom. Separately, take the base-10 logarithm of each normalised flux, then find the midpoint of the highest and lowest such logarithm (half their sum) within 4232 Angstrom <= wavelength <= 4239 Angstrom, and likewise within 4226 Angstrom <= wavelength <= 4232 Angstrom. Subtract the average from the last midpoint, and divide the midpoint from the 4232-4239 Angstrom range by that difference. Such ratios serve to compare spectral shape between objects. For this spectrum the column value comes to 0.012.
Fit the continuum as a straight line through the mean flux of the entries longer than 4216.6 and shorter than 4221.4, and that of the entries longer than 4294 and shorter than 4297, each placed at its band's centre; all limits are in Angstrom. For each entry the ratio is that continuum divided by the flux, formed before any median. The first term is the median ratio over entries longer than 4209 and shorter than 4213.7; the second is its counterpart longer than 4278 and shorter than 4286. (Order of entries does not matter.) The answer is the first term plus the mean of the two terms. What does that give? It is 1.99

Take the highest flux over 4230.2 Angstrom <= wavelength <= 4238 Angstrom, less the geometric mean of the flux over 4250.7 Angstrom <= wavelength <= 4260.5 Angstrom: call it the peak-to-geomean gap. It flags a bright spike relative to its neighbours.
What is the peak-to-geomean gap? 0.33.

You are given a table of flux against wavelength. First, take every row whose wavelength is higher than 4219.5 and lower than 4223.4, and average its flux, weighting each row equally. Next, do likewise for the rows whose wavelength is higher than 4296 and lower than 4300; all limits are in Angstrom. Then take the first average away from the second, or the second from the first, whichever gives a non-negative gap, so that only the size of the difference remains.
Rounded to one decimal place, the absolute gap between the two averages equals 2.2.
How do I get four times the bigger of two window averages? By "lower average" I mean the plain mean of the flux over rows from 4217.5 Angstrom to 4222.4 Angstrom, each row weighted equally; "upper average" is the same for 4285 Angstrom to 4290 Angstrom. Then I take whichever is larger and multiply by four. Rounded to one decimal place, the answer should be 35.8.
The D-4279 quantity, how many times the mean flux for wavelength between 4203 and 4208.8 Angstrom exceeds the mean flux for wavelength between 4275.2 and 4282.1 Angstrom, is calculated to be 1.03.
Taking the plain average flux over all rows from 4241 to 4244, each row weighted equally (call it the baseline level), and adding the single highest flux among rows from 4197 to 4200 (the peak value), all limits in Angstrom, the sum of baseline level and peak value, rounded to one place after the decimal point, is 17.4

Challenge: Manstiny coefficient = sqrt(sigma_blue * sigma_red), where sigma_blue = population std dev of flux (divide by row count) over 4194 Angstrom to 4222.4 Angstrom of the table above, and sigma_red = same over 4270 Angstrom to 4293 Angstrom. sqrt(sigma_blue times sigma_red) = 0.60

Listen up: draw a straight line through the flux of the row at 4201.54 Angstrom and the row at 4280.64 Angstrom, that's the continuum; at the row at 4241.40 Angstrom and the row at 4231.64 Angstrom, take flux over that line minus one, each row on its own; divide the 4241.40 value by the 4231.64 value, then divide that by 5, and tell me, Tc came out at 0.26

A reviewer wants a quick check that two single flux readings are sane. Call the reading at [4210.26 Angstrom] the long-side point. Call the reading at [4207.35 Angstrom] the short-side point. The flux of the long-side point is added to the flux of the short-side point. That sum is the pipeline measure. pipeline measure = 18.0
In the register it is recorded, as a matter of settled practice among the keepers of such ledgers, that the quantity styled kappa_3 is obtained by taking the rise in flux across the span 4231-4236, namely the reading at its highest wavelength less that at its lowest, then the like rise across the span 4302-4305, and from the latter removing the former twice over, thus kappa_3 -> 1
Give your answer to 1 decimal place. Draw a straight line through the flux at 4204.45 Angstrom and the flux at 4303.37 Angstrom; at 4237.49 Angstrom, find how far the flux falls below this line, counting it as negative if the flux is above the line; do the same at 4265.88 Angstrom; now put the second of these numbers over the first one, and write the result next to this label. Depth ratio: 5.5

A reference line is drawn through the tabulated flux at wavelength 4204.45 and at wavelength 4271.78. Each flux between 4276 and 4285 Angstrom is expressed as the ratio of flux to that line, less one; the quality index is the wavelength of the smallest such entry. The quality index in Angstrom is 4279.66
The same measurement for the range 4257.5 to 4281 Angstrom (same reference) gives 4273.75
